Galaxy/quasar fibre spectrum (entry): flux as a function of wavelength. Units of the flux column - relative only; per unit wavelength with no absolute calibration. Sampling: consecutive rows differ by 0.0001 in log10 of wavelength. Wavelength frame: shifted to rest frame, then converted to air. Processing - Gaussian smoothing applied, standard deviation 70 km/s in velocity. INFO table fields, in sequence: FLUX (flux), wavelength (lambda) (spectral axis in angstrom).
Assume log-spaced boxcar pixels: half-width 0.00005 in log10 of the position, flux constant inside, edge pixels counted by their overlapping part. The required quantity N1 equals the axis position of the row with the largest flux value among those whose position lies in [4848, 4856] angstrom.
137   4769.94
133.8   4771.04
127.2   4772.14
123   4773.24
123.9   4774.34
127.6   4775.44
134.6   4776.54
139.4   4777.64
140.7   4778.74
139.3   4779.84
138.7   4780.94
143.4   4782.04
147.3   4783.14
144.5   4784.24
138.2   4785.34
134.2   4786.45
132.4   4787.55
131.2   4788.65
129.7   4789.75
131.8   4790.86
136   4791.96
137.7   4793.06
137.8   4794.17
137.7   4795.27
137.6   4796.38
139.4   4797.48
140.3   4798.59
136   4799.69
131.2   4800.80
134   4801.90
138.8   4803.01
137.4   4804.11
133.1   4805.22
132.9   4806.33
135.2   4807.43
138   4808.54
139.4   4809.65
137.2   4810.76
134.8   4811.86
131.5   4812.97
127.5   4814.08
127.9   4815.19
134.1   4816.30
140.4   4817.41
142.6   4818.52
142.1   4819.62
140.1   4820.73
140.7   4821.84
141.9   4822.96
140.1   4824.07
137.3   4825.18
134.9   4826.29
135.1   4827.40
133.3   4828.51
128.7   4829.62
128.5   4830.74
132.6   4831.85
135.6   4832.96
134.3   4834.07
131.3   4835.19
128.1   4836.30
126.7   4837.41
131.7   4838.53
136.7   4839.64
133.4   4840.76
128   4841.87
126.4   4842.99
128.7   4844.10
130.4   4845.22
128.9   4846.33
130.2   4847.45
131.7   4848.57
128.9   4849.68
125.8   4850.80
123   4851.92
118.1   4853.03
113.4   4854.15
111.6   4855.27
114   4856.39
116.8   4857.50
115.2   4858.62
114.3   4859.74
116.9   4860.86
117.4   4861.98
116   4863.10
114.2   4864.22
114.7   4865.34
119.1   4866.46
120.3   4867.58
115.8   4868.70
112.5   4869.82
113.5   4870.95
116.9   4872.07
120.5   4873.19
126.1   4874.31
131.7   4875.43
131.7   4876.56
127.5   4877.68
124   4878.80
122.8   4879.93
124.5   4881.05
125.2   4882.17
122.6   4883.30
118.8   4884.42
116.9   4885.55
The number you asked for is 4848.57 angstrom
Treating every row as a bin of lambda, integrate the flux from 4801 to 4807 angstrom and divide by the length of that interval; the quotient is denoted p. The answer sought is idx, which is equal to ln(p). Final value 4.91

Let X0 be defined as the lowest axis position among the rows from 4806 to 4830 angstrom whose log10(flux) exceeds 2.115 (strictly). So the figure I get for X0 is 4806.33 angstrom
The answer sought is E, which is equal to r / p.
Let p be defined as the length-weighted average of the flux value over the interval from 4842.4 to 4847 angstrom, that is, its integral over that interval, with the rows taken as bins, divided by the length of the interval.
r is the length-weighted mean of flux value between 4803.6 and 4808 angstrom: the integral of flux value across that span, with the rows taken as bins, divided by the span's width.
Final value 1.05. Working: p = 129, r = 135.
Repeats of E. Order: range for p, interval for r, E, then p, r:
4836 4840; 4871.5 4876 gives 0.95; 131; 124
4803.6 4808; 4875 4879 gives 0.96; 135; 129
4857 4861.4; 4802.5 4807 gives 1.17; 116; 136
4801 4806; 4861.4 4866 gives 0.85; 135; 116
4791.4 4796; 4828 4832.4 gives 0.95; 137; 131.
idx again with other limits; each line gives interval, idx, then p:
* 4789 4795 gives 4.90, 135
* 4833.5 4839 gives 4.87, 130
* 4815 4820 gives 4.93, 138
